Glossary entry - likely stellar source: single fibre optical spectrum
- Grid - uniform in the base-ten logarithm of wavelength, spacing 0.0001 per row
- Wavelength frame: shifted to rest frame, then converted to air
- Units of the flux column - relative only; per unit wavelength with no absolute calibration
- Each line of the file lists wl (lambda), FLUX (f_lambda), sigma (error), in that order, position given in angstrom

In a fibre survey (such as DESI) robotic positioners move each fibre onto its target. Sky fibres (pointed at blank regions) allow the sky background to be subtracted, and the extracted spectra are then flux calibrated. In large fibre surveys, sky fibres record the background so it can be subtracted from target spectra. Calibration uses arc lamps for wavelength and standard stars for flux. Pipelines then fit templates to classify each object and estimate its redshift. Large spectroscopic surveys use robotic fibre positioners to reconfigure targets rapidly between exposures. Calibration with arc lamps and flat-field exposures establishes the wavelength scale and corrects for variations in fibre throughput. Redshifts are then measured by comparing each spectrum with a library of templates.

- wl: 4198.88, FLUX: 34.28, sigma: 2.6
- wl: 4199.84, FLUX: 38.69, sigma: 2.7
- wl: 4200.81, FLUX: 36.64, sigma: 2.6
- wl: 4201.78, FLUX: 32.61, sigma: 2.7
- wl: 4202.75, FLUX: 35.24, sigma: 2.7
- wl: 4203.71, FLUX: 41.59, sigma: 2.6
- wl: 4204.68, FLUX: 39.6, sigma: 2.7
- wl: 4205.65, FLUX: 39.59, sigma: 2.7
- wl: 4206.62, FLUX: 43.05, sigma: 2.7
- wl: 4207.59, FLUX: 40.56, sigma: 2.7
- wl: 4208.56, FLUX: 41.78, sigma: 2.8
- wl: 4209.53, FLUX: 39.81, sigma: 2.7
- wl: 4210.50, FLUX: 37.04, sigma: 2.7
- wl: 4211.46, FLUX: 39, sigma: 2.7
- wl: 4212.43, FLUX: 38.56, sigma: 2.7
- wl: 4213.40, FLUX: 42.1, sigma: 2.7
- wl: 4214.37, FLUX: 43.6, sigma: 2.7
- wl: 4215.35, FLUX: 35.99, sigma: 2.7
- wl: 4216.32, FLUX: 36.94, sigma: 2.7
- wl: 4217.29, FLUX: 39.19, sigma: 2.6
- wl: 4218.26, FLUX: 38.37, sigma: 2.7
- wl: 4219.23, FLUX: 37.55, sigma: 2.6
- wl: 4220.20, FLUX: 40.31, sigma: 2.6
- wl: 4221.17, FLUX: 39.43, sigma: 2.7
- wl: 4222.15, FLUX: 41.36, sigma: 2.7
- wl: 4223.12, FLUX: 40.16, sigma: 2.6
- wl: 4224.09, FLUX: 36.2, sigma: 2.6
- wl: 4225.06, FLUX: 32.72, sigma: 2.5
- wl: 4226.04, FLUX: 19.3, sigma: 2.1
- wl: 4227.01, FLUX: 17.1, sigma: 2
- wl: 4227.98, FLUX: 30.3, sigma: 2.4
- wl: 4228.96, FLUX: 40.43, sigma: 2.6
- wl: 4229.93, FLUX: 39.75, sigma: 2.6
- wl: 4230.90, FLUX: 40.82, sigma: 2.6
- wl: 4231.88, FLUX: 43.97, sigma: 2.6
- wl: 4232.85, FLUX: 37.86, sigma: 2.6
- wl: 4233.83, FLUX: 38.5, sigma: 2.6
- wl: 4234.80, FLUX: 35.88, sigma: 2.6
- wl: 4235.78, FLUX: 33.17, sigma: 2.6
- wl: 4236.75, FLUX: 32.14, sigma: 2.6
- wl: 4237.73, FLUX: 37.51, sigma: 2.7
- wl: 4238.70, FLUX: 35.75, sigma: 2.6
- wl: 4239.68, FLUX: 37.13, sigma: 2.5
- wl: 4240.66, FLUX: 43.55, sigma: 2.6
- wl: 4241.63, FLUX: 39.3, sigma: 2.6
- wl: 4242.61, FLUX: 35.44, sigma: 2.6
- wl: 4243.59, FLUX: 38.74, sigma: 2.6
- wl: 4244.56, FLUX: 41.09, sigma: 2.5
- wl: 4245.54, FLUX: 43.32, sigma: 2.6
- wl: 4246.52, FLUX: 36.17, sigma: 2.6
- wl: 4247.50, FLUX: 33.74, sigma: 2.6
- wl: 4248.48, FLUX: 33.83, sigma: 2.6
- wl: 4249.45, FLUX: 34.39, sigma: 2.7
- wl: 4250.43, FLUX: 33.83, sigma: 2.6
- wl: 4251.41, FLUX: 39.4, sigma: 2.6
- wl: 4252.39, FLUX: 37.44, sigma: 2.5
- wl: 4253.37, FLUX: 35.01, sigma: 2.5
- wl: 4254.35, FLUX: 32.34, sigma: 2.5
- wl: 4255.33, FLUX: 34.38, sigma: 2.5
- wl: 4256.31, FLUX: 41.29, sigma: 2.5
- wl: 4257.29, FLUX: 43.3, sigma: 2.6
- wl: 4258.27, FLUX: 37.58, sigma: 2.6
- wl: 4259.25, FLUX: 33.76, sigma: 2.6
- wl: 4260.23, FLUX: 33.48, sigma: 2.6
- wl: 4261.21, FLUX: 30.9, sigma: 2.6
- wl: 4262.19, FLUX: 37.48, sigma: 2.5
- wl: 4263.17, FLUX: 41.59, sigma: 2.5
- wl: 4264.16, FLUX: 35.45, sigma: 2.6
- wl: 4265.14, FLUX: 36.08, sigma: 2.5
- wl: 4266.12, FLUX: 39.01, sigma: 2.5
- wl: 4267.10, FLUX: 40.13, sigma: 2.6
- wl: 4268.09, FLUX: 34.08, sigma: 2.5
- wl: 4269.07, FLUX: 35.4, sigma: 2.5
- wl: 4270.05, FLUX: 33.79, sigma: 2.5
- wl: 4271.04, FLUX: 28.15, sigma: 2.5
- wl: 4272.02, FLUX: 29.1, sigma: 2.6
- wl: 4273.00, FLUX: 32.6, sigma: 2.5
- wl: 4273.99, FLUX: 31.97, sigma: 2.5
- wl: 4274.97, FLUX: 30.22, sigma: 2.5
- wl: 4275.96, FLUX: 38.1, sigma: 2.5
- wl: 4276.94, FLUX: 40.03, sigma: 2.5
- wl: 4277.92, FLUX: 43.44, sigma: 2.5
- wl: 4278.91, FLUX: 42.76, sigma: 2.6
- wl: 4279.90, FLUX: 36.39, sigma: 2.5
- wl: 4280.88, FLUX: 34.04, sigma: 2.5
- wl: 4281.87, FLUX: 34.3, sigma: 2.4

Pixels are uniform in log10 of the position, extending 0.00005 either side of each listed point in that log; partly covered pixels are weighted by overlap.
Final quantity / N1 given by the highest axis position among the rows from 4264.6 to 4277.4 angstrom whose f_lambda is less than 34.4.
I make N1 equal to 4274.97 angstrom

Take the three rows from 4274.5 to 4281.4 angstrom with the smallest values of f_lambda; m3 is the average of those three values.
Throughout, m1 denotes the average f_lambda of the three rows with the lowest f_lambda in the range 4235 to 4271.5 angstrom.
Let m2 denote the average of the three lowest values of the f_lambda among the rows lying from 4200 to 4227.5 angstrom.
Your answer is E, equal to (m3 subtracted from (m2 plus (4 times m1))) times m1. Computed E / 3375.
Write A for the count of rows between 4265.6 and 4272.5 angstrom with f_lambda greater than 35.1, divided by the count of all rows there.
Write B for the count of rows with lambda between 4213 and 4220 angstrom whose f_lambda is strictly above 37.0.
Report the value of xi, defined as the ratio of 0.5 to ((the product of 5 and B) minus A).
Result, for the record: 0.020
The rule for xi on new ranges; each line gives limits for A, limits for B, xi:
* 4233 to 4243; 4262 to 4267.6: 0.026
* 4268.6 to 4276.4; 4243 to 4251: 0.034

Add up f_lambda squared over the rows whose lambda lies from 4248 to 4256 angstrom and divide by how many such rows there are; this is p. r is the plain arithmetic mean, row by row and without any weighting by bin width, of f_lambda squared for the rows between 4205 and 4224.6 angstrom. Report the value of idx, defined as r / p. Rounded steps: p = 1235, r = 1567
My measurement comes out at 1.27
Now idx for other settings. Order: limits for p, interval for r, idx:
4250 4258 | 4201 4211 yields 1.10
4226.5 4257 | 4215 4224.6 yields 1.09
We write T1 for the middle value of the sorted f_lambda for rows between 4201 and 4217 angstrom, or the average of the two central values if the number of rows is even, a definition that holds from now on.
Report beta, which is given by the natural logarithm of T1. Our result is 3.68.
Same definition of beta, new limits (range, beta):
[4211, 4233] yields 3.66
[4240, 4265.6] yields 3.59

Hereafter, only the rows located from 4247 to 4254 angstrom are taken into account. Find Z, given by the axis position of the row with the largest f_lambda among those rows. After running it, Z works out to 4251.41 angstrom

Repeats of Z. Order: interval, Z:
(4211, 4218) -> 4214.37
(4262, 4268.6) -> 4263.17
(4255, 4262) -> 4257.29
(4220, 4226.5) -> 4222.15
